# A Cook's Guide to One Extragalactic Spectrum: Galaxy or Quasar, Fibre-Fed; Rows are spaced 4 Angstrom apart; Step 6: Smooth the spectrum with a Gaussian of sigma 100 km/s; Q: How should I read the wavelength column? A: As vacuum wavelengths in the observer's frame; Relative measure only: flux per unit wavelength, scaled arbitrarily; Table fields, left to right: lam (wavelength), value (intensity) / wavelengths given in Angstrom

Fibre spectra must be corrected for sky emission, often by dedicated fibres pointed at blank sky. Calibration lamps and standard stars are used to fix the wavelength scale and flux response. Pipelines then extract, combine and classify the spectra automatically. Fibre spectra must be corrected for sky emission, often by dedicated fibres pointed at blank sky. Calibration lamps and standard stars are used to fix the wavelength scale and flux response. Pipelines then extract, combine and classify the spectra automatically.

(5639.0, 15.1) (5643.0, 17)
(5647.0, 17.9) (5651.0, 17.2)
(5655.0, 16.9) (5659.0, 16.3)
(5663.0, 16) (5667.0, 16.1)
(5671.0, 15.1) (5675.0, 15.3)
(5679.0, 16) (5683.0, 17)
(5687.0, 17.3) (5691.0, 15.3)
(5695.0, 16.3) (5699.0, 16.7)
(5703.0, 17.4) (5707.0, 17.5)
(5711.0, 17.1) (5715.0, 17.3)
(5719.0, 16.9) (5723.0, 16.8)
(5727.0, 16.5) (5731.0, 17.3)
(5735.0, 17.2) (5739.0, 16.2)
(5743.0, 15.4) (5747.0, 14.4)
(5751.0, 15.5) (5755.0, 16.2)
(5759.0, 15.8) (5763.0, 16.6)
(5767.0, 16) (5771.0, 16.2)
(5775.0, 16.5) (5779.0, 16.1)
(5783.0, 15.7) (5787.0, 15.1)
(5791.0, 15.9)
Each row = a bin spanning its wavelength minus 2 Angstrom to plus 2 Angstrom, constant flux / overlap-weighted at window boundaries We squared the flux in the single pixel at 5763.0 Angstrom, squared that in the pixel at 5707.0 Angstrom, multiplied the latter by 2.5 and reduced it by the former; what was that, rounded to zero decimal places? 490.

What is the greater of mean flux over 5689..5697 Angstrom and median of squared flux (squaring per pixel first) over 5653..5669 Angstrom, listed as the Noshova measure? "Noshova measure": 262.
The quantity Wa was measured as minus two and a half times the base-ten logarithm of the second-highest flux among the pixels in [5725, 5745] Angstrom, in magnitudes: -3.09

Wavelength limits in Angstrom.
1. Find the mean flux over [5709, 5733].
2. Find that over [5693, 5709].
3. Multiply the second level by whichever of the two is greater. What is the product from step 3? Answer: 288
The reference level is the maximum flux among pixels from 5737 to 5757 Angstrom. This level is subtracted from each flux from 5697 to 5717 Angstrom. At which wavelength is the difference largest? 5707.0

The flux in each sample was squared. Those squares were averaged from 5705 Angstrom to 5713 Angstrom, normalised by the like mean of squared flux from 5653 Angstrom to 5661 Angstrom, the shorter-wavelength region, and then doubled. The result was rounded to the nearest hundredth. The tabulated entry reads 2.17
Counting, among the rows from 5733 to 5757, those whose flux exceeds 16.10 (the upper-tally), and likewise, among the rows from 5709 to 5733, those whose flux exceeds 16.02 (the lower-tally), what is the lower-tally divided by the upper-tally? 2.0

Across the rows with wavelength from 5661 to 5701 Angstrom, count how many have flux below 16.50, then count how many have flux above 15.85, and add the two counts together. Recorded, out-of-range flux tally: 14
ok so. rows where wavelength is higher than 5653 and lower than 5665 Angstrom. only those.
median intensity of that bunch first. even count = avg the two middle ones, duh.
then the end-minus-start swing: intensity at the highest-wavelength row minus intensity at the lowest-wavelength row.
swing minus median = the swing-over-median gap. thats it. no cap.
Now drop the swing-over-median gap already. -17.2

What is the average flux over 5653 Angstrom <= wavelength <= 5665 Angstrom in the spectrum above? 16.4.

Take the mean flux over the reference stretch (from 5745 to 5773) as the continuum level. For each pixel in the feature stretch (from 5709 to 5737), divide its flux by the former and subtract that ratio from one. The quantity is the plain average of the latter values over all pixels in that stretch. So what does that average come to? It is -0.076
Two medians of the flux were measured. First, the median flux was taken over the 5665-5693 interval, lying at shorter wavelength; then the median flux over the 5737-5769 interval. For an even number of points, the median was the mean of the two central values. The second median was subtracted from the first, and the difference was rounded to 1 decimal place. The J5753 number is 0.1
